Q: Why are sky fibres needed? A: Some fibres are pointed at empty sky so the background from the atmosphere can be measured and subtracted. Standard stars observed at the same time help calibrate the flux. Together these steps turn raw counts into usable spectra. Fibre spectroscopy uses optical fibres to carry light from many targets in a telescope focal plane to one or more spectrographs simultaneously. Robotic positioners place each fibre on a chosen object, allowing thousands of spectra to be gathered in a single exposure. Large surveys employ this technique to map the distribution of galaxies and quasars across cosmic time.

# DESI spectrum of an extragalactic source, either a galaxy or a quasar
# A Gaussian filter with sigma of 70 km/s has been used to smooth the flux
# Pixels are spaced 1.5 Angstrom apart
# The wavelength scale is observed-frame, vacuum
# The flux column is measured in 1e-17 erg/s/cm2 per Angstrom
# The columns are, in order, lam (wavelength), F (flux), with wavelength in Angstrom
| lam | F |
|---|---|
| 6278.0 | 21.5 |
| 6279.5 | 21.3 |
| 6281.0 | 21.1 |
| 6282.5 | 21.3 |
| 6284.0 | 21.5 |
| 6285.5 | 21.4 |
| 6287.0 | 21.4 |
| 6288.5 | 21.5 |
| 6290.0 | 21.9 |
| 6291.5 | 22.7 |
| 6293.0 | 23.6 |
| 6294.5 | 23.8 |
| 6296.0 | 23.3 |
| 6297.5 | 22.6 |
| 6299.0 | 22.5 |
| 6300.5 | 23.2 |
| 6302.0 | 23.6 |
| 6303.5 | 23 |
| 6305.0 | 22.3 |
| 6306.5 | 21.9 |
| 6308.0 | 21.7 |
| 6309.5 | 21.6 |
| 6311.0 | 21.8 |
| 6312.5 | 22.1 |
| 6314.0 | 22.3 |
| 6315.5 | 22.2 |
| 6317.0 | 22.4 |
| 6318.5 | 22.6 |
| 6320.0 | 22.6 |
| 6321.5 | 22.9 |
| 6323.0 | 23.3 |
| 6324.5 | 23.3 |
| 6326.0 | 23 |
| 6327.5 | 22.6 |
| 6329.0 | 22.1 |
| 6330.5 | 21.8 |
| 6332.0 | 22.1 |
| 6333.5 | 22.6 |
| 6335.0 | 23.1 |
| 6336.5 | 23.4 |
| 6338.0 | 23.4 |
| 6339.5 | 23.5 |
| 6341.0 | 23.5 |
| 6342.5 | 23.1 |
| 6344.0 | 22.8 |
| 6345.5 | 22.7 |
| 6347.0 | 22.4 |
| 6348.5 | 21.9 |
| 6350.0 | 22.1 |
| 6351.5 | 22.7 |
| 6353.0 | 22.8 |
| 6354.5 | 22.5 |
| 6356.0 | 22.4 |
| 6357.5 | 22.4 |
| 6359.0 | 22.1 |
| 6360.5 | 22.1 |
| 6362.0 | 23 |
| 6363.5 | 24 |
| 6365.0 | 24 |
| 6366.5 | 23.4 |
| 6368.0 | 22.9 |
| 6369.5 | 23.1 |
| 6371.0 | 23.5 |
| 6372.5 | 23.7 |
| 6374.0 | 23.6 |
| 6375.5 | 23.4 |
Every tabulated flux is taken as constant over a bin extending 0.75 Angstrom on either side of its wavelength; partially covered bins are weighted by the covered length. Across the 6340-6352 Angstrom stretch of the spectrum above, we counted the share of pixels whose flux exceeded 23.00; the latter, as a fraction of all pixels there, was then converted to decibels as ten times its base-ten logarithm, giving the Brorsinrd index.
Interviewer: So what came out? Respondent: -6.0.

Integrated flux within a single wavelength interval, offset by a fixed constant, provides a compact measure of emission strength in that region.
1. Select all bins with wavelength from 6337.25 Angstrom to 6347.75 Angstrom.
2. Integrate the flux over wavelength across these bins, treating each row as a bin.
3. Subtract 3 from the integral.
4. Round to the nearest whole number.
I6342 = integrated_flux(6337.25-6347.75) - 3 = 239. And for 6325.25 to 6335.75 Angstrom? 233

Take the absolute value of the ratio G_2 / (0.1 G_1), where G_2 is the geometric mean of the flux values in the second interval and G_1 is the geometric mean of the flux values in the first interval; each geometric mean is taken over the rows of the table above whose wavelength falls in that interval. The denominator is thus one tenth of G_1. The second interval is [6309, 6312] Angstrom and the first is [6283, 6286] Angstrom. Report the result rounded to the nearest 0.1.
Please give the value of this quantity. 10.1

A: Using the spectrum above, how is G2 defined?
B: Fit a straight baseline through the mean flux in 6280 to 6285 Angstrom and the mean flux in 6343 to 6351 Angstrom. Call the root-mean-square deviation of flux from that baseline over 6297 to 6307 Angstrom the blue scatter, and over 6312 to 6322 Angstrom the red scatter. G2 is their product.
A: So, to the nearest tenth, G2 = 0.7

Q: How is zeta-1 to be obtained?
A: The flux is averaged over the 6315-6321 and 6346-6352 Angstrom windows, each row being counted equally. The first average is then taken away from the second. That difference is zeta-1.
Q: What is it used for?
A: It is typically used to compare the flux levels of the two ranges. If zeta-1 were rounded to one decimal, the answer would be -0.2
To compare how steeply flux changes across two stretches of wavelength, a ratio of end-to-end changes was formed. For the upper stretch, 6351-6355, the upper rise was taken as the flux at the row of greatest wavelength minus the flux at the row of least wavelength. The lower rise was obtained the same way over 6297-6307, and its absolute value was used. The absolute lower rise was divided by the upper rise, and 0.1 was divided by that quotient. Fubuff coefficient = -0.029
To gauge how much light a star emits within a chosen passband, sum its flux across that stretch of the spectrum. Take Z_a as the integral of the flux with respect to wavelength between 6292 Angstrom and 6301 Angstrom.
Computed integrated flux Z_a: 208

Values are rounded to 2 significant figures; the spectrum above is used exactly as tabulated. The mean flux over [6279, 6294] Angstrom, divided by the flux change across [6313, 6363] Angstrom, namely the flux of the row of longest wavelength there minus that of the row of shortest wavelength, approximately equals 31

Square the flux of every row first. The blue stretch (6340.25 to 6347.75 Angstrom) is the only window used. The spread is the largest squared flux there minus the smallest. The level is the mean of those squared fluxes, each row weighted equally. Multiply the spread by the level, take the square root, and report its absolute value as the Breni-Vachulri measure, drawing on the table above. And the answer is 163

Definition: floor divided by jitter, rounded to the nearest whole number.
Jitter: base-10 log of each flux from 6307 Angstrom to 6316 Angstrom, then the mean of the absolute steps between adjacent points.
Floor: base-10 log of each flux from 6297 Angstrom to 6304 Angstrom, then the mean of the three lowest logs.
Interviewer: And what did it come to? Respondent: 381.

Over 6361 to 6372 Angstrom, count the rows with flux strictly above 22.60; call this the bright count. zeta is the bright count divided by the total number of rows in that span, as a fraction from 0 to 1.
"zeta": 1.00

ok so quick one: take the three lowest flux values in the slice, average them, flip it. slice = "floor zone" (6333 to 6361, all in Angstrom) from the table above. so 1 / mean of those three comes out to 0.0454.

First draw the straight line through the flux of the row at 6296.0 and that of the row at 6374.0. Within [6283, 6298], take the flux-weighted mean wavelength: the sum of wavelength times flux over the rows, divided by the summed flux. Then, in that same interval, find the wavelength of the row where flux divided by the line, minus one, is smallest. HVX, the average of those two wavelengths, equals 6288.9 Angstrom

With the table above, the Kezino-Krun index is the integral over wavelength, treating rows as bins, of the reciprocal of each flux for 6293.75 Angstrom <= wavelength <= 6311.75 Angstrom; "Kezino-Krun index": 0.797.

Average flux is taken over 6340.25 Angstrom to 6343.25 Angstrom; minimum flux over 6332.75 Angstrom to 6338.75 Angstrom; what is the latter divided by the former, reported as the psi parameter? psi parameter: 0.970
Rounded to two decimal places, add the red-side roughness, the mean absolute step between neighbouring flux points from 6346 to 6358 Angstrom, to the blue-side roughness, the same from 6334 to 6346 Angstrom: 0.43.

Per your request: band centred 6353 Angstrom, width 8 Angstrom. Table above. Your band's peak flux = 22.8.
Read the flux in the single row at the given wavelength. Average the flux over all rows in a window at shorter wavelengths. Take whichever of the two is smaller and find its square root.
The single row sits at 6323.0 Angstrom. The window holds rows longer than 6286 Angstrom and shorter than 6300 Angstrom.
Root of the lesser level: 4.75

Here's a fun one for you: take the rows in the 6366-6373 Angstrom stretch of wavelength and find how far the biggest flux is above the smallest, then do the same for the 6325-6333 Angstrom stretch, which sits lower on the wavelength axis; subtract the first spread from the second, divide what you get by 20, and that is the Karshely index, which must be 0.020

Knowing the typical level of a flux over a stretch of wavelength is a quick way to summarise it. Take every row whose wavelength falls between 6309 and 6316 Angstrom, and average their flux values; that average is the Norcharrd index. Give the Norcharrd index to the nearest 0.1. 22.0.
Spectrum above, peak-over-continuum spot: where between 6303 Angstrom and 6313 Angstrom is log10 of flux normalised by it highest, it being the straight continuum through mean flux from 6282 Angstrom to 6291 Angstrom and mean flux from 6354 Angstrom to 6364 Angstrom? 6303.5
